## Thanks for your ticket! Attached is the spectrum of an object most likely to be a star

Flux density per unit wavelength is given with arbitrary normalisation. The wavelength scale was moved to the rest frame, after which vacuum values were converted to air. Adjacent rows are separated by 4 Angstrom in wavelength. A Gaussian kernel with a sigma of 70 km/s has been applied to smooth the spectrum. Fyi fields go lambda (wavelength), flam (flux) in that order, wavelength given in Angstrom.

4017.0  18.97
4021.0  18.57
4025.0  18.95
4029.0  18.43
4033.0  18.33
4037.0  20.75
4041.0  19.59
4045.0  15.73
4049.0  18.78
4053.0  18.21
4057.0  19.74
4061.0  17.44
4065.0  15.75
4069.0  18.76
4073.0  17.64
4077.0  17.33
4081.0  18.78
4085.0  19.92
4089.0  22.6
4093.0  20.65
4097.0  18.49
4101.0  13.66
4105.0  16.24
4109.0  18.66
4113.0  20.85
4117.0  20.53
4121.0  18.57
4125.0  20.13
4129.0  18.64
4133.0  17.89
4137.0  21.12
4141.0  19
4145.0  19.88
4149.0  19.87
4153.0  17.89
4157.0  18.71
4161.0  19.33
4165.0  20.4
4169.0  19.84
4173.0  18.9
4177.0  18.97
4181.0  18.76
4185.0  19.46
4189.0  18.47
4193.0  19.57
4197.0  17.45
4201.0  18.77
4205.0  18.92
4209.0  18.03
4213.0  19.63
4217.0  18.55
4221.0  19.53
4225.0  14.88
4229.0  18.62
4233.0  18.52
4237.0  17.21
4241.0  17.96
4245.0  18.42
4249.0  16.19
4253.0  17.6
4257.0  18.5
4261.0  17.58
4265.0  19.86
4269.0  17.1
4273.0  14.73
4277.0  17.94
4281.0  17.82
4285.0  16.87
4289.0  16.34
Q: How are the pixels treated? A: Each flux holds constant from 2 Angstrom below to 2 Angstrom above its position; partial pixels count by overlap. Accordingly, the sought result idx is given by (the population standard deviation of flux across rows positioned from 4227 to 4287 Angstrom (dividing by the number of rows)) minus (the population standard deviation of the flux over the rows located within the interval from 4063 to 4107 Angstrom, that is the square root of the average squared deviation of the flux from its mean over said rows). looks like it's -1.2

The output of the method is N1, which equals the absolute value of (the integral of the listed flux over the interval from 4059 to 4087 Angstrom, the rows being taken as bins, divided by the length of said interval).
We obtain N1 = 17.9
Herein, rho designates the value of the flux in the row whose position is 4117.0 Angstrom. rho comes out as 20.53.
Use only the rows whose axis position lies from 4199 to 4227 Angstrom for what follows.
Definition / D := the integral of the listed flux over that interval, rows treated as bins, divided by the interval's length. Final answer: 18.3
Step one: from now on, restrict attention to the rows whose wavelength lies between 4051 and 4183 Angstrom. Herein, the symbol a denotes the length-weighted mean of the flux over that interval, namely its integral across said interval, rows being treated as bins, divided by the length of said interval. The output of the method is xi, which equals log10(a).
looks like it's 1.28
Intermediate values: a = 18.9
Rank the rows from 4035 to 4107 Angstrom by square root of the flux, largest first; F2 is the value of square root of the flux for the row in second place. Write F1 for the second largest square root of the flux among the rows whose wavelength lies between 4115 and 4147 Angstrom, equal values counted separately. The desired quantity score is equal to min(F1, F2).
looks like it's 4.53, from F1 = 4.53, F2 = 4.56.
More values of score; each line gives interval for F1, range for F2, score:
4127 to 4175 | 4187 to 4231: 4.42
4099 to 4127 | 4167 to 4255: 4.43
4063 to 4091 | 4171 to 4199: 4.41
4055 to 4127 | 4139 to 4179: 4.46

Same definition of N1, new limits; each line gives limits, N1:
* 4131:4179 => 19.3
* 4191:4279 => 18.0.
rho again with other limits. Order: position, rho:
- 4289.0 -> 16.34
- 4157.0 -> 18.71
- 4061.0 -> 17.44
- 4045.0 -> 15.73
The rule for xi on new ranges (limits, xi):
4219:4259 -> 1.25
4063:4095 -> 1.28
